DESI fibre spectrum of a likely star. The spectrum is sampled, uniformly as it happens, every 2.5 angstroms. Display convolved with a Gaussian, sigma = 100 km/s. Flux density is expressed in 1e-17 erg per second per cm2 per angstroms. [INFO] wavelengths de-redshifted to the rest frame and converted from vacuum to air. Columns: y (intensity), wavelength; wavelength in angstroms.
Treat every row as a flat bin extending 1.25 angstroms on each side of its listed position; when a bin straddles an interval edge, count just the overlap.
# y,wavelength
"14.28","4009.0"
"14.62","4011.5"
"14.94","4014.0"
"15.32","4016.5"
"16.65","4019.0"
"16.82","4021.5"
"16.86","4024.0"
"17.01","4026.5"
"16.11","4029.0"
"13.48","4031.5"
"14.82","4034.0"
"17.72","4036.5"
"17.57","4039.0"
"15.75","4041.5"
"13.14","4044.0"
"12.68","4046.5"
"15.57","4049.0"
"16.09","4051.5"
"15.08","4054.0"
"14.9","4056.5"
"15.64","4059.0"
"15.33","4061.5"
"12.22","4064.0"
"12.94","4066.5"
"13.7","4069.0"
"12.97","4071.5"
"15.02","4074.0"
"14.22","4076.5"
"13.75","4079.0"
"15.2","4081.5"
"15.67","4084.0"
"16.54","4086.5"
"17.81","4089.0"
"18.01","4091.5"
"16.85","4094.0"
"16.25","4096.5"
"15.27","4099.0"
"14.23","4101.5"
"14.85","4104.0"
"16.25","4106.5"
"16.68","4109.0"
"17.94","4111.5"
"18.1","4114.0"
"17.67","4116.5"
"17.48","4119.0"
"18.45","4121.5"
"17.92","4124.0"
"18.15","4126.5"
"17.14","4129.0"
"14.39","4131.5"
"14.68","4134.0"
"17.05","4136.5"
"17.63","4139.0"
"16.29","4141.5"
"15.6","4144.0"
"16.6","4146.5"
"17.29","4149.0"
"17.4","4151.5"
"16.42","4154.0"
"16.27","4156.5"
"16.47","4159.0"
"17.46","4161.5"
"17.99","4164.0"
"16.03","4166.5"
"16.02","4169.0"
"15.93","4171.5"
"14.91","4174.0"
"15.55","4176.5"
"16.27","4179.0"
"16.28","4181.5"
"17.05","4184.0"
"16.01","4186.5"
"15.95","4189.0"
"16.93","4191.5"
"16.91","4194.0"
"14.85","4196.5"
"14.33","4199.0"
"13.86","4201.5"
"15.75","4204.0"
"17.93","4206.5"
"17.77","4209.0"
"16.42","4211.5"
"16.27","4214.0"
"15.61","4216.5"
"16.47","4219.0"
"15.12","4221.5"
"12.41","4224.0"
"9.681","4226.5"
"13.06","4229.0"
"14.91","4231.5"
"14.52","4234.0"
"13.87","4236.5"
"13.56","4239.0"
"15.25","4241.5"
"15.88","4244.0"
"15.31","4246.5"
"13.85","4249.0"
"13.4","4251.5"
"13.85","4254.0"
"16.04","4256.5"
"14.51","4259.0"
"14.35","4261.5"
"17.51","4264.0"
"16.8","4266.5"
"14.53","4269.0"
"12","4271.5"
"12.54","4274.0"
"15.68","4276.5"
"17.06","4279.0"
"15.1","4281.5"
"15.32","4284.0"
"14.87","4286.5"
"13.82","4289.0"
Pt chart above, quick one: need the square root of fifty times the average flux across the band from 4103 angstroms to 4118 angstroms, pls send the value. 29.1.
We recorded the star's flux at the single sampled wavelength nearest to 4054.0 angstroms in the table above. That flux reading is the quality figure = 15.08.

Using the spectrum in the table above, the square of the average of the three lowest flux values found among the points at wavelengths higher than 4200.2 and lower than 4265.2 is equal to 137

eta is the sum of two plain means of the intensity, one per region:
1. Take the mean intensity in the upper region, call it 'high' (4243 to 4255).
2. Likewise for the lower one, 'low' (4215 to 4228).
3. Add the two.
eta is 28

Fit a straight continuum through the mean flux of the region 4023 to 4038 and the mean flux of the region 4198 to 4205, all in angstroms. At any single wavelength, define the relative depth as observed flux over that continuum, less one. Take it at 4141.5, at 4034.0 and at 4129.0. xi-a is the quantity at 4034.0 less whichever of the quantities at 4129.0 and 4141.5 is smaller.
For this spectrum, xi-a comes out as -0.15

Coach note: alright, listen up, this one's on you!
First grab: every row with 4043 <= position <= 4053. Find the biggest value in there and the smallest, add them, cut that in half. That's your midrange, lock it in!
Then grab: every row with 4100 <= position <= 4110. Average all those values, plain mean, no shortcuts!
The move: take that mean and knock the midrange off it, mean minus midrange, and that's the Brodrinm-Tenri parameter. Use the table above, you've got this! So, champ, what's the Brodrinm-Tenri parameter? 1.1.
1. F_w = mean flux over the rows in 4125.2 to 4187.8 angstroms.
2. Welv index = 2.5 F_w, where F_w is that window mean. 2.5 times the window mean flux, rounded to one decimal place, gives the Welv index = 41.1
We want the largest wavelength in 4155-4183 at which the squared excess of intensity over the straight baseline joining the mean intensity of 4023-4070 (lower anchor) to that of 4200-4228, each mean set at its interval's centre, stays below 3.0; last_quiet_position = 4181.5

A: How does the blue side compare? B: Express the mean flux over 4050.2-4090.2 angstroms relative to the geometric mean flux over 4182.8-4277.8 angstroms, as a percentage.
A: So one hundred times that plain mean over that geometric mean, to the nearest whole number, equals 99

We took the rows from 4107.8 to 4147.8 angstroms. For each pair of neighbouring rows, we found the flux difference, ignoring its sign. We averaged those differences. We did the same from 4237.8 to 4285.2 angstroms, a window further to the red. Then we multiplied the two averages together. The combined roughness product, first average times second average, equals 1.28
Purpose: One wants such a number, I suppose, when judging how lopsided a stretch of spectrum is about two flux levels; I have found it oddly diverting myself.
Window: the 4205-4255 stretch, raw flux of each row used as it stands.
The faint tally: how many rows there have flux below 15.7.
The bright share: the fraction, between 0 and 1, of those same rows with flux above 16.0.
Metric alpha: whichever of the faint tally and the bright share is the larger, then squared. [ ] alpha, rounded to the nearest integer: 196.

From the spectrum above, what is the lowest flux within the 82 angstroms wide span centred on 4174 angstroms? 13.86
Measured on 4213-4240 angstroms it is 9.681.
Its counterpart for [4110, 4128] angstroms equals 17.48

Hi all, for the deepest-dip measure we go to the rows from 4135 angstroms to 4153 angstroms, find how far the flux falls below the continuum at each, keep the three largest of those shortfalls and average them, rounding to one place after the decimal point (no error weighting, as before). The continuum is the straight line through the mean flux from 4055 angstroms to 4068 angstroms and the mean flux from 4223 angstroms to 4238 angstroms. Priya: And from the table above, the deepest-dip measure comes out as -2.5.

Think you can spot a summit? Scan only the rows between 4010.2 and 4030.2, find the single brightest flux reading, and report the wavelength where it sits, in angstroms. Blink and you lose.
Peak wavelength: 4026.5 angstroms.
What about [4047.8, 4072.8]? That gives 4051.5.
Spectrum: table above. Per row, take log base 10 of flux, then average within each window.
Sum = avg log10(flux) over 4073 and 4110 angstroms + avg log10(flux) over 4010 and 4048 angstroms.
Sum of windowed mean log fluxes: 2.39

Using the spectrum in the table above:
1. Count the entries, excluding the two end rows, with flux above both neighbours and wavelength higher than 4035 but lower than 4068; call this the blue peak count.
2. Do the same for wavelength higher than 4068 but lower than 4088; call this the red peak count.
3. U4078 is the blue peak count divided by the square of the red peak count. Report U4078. 2.0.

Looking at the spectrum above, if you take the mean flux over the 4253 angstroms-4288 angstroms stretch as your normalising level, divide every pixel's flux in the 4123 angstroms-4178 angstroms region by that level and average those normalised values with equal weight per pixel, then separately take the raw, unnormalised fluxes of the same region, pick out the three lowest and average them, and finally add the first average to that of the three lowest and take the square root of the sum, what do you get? 3.97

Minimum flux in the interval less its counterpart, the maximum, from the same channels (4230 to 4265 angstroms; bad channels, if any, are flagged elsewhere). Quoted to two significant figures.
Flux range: -4.1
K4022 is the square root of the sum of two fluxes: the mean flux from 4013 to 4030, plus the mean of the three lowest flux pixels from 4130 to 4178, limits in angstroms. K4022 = 5.6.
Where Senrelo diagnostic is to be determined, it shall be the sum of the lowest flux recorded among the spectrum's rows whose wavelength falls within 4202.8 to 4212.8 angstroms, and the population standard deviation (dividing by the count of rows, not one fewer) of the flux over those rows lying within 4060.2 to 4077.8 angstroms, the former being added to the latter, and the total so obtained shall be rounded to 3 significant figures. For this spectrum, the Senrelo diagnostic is 16.8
